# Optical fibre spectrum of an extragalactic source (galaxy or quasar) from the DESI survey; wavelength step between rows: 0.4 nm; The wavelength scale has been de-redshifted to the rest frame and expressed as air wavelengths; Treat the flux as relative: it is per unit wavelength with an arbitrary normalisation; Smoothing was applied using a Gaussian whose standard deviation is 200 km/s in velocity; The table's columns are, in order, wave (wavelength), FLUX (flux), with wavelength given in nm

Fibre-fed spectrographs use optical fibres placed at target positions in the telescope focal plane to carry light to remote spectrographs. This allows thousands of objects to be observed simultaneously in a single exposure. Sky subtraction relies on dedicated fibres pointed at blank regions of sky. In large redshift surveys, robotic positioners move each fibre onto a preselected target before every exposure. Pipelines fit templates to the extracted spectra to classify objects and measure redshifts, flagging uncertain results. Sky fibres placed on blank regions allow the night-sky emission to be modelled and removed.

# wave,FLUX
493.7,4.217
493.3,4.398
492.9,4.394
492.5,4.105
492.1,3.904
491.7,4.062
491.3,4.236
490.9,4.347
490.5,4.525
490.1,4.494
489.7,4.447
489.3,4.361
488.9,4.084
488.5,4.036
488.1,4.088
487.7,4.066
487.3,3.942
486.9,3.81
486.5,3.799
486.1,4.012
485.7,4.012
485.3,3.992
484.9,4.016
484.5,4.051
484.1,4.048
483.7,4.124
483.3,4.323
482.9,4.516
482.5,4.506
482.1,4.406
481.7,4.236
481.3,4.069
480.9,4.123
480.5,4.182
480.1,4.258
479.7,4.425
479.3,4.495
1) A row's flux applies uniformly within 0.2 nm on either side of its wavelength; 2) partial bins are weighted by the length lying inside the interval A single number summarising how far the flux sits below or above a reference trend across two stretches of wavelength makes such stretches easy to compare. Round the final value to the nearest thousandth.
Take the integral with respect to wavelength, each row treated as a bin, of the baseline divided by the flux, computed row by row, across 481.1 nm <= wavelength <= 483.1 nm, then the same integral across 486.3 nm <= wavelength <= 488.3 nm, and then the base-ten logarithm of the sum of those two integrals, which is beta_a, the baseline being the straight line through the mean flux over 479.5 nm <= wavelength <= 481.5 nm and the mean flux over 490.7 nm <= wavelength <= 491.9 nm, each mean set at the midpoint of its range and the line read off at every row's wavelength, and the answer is 0.611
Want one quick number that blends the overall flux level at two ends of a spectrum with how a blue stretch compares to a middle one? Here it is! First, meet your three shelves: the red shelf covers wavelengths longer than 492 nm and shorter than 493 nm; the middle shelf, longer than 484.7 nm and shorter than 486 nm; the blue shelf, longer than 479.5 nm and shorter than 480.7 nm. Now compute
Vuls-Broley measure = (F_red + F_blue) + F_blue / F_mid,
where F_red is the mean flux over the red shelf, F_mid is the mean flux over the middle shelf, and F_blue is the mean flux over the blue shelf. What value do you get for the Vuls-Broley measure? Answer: 9.49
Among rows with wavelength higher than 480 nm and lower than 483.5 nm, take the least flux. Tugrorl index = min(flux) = 4.069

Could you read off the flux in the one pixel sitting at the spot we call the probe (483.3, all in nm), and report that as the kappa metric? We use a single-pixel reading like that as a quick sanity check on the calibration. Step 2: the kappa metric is 4.323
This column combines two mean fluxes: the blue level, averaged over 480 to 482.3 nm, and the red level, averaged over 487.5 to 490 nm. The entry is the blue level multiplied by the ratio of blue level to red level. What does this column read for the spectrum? 4.2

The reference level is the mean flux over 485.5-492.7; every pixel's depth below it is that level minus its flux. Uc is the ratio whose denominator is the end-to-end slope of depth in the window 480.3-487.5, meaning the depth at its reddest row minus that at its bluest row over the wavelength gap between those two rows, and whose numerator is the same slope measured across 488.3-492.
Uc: -0.23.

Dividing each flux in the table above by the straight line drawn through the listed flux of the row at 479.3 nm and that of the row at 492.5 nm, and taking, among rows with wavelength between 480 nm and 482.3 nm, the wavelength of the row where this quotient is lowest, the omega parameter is 481.3 nm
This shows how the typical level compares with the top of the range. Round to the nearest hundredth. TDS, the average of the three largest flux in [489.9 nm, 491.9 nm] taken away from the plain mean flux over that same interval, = -0.12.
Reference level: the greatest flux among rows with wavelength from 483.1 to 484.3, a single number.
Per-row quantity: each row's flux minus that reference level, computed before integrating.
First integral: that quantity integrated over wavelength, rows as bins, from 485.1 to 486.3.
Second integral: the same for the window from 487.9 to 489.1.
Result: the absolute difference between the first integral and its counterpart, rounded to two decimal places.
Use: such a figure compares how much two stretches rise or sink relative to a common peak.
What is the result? 0.08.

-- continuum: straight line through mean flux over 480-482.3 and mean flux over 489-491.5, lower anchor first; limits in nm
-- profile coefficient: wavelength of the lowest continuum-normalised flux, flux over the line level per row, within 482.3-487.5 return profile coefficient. 486.5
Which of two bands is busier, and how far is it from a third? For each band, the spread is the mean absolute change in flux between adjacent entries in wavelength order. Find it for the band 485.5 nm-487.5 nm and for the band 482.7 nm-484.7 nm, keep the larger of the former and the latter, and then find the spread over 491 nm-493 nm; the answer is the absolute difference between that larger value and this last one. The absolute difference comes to 0.088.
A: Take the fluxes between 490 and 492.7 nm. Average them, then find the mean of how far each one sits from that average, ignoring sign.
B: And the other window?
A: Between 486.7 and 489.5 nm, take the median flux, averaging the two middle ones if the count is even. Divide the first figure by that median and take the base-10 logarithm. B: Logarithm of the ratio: -1.34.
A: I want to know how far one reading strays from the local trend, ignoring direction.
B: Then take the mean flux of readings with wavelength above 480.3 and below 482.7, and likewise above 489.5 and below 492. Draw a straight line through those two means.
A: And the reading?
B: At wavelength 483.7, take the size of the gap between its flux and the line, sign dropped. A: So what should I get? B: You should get 0.15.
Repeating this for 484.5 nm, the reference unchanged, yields 0.23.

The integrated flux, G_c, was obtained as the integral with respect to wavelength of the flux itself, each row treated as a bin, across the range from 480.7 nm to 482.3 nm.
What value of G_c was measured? 6.7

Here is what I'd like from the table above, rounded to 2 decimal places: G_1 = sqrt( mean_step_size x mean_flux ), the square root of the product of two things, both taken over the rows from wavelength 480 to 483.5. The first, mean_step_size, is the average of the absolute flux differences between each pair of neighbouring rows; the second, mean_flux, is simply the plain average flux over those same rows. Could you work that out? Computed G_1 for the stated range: 0.67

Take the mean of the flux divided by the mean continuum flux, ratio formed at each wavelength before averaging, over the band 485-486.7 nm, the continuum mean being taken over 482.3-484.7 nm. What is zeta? 0.93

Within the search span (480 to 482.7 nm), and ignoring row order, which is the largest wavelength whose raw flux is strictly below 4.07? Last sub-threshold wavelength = 481.3 nm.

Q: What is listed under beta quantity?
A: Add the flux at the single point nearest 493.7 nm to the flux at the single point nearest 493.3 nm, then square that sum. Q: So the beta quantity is 74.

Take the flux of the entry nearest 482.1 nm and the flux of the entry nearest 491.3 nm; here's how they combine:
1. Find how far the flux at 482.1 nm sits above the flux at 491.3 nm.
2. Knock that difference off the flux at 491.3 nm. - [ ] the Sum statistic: 4.07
